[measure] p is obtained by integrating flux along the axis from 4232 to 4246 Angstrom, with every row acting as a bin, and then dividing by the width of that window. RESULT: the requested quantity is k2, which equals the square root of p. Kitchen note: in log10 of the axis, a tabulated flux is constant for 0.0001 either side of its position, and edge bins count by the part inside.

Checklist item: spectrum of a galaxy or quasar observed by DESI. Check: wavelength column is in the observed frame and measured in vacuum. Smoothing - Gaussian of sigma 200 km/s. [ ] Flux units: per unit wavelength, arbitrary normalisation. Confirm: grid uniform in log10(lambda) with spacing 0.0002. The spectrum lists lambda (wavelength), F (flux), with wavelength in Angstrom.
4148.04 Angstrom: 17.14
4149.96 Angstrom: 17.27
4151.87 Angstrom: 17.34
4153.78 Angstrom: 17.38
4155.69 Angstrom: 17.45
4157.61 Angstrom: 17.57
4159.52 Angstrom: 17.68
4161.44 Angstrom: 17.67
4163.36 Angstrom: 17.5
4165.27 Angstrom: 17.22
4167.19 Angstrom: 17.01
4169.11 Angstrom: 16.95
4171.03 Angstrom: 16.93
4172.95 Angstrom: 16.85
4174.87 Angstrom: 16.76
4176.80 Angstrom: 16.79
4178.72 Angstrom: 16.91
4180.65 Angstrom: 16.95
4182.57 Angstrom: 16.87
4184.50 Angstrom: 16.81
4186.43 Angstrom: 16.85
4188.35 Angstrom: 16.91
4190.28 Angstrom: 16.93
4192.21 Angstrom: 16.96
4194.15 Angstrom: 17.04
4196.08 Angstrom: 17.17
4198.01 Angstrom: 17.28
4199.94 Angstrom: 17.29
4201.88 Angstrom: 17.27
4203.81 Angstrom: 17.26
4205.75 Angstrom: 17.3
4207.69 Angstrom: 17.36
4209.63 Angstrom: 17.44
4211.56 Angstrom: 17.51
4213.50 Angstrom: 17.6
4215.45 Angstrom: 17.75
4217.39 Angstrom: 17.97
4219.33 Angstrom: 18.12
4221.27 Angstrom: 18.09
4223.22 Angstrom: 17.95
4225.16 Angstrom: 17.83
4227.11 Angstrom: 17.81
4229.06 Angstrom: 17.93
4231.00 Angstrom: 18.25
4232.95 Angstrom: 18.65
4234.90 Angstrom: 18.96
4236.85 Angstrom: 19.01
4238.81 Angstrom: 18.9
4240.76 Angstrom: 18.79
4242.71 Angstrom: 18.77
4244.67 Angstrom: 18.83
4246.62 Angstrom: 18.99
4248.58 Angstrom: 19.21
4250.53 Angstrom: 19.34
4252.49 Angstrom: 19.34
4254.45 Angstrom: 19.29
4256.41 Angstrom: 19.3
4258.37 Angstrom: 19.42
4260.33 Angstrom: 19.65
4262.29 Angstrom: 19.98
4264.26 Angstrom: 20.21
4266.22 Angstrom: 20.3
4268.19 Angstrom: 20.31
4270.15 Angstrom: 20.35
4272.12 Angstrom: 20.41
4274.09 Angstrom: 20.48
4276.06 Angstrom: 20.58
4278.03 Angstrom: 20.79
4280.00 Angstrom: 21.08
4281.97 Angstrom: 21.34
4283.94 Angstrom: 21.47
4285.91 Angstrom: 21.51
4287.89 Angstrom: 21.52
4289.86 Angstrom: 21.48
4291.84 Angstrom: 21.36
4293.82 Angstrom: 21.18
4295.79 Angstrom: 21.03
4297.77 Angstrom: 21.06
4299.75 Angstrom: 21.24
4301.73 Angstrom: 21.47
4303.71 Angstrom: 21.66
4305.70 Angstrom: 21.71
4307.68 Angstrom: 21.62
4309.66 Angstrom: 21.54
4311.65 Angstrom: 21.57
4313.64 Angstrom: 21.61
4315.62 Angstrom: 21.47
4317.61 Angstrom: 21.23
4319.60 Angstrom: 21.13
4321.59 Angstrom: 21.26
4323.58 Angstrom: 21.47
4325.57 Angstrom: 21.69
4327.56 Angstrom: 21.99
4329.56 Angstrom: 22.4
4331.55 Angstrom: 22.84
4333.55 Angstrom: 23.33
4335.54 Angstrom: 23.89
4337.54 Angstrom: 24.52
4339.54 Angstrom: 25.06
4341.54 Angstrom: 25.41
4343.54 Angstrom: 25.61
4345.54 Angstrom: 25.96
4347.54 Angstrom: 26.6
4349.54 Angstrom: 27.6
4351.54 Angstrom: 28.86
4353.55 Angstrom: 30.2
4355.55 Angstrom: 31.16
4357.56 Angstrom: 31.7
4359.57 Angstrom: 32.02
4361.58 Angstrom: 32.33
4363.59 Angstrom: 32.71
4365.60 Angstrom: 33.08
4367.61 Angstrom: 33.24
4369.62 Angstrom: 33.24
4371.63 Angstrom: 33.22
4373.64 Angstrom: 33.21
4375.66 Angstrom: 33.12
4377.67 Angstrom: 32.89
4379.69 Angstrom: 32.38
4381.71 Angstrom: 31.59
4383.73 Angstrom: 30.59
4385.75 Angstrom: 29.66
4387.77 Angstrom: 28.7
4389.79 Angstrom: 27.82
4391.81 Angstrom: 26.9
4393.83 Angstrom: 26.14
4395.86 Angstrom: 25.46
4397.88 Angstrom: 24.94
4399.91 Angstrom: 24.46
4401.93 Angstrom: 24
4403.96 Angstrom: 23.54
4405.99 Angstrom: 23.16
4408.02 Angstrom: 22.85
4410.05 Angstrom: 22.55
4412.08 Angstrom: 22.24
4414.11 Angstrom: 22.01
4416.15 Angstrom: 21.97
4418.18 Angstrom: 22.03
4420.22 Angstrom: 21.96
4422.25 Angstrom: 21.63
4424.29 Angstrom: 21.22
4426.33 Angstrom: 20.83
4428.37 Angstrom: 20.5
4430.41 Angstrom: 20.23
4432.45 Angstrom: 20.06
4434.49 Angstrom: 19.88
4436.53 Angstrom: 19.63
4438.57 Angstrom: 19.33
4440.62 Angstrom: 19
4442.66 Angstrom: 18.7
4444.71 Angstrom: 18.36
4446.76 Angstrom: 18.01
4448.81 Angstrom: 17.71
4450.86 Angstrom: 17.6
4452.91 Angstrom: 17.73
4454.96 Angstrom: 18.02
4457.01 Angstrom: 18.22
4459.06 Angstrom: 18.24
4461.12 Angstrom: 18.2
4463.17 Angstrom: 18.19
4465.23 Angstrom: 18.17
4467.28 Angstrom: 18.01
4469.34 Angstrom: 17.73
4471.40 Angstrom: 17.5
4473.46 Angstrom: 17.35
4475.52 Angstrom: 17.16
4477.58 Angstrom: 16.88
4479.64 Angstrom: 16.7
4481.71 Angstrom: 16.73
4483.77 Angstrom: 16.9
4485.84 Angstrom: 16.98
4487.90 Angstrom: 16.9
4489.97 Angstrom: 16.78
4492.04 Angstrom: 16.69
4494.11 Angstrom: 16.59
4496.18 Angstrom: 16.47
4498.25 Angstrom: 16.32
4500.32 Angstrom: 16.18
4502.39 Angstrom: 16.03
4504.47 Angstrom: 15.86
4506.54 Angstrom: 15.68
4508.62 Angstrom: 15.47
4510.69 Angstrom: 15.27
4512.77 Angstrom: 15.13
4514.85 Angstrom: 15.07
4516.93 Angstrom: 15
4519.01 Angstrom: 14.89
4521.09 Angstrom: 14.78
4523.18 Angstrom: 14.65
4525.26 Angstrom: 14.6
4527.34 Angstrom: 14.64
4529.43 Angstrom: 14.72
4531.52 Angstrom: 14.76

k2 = 4.34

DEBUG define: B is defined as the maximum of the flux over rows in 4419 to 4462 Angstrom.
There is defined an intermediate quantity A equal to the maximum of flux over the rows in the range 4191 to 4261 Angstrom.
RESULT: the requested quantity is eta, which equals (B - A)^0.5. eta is 1.5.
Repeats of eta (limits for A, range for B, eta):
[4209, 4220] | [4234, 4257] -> 1.1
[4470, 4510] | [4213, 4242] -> 1.2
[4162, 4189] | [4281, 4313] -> 2.1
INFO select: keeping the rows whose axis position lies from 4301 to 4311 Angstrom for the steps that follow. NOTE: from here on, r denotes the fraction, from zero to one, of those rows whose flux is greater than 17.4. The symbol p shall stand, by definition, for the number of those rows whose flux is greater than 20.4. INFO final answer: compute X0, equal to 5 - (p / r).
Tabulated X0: 0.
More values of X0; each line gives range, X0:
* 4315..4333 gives -4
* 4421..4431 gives 1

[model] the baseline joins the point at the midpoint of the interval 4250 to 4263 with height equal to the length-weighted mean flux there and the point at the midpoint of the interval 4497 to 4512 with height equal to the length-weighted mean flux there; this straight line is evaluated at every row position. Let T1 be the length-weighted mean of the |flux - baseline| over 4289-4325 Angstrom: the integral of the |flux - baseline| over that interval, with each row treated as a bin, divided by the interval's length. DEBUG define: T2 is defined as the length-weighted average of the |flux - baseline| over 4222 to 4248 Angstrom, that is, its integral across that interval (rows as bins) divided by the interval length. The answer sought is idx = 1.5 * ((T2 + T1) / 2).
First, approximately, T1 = 2.7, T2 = 1.3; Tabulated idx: 2.9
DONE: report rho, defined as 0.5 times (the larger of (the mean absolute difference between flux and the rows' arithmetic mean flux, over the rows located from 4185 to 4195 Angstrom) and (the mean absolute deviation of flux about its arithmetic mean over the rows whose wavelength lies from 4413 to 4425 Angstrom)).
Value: 0.13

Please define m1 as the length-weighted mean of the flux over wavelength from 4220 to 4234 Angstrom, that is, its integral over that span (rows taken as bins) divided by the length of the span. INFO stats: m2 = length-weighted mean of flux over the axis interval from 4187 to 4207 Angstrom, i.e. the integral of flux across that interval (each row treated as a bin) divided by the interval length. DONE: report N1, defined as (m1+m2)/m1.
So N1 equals 1.95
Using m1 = 18.1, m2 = 17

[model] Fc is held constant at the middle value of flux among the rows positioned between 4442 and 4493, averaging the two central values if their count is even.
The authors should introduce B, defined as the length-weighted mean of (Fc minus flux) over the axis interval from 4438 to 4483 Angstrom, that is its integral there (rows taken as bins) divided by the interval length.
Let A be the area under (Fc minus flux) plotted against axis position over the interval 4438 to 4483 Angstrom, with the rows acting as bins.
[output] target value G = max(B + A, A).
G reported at -7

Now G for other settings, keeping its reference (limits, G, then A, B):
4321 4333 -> -52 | -52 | -4.3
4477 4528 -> 95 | 93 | 1.8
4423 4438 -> -39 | -39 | -2.6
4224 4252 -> -27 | -27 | -1.0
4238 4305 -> -175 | -175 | -2.6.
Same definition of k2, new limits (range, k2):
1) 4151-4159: 4.18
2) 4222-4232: 4.24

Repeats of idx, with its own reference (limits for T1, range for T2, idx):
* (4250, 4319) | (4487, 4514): 1.7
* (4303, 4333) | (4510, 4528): 2.9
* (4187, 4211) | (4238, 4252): 2.8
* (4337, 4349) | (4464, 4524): 6.1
